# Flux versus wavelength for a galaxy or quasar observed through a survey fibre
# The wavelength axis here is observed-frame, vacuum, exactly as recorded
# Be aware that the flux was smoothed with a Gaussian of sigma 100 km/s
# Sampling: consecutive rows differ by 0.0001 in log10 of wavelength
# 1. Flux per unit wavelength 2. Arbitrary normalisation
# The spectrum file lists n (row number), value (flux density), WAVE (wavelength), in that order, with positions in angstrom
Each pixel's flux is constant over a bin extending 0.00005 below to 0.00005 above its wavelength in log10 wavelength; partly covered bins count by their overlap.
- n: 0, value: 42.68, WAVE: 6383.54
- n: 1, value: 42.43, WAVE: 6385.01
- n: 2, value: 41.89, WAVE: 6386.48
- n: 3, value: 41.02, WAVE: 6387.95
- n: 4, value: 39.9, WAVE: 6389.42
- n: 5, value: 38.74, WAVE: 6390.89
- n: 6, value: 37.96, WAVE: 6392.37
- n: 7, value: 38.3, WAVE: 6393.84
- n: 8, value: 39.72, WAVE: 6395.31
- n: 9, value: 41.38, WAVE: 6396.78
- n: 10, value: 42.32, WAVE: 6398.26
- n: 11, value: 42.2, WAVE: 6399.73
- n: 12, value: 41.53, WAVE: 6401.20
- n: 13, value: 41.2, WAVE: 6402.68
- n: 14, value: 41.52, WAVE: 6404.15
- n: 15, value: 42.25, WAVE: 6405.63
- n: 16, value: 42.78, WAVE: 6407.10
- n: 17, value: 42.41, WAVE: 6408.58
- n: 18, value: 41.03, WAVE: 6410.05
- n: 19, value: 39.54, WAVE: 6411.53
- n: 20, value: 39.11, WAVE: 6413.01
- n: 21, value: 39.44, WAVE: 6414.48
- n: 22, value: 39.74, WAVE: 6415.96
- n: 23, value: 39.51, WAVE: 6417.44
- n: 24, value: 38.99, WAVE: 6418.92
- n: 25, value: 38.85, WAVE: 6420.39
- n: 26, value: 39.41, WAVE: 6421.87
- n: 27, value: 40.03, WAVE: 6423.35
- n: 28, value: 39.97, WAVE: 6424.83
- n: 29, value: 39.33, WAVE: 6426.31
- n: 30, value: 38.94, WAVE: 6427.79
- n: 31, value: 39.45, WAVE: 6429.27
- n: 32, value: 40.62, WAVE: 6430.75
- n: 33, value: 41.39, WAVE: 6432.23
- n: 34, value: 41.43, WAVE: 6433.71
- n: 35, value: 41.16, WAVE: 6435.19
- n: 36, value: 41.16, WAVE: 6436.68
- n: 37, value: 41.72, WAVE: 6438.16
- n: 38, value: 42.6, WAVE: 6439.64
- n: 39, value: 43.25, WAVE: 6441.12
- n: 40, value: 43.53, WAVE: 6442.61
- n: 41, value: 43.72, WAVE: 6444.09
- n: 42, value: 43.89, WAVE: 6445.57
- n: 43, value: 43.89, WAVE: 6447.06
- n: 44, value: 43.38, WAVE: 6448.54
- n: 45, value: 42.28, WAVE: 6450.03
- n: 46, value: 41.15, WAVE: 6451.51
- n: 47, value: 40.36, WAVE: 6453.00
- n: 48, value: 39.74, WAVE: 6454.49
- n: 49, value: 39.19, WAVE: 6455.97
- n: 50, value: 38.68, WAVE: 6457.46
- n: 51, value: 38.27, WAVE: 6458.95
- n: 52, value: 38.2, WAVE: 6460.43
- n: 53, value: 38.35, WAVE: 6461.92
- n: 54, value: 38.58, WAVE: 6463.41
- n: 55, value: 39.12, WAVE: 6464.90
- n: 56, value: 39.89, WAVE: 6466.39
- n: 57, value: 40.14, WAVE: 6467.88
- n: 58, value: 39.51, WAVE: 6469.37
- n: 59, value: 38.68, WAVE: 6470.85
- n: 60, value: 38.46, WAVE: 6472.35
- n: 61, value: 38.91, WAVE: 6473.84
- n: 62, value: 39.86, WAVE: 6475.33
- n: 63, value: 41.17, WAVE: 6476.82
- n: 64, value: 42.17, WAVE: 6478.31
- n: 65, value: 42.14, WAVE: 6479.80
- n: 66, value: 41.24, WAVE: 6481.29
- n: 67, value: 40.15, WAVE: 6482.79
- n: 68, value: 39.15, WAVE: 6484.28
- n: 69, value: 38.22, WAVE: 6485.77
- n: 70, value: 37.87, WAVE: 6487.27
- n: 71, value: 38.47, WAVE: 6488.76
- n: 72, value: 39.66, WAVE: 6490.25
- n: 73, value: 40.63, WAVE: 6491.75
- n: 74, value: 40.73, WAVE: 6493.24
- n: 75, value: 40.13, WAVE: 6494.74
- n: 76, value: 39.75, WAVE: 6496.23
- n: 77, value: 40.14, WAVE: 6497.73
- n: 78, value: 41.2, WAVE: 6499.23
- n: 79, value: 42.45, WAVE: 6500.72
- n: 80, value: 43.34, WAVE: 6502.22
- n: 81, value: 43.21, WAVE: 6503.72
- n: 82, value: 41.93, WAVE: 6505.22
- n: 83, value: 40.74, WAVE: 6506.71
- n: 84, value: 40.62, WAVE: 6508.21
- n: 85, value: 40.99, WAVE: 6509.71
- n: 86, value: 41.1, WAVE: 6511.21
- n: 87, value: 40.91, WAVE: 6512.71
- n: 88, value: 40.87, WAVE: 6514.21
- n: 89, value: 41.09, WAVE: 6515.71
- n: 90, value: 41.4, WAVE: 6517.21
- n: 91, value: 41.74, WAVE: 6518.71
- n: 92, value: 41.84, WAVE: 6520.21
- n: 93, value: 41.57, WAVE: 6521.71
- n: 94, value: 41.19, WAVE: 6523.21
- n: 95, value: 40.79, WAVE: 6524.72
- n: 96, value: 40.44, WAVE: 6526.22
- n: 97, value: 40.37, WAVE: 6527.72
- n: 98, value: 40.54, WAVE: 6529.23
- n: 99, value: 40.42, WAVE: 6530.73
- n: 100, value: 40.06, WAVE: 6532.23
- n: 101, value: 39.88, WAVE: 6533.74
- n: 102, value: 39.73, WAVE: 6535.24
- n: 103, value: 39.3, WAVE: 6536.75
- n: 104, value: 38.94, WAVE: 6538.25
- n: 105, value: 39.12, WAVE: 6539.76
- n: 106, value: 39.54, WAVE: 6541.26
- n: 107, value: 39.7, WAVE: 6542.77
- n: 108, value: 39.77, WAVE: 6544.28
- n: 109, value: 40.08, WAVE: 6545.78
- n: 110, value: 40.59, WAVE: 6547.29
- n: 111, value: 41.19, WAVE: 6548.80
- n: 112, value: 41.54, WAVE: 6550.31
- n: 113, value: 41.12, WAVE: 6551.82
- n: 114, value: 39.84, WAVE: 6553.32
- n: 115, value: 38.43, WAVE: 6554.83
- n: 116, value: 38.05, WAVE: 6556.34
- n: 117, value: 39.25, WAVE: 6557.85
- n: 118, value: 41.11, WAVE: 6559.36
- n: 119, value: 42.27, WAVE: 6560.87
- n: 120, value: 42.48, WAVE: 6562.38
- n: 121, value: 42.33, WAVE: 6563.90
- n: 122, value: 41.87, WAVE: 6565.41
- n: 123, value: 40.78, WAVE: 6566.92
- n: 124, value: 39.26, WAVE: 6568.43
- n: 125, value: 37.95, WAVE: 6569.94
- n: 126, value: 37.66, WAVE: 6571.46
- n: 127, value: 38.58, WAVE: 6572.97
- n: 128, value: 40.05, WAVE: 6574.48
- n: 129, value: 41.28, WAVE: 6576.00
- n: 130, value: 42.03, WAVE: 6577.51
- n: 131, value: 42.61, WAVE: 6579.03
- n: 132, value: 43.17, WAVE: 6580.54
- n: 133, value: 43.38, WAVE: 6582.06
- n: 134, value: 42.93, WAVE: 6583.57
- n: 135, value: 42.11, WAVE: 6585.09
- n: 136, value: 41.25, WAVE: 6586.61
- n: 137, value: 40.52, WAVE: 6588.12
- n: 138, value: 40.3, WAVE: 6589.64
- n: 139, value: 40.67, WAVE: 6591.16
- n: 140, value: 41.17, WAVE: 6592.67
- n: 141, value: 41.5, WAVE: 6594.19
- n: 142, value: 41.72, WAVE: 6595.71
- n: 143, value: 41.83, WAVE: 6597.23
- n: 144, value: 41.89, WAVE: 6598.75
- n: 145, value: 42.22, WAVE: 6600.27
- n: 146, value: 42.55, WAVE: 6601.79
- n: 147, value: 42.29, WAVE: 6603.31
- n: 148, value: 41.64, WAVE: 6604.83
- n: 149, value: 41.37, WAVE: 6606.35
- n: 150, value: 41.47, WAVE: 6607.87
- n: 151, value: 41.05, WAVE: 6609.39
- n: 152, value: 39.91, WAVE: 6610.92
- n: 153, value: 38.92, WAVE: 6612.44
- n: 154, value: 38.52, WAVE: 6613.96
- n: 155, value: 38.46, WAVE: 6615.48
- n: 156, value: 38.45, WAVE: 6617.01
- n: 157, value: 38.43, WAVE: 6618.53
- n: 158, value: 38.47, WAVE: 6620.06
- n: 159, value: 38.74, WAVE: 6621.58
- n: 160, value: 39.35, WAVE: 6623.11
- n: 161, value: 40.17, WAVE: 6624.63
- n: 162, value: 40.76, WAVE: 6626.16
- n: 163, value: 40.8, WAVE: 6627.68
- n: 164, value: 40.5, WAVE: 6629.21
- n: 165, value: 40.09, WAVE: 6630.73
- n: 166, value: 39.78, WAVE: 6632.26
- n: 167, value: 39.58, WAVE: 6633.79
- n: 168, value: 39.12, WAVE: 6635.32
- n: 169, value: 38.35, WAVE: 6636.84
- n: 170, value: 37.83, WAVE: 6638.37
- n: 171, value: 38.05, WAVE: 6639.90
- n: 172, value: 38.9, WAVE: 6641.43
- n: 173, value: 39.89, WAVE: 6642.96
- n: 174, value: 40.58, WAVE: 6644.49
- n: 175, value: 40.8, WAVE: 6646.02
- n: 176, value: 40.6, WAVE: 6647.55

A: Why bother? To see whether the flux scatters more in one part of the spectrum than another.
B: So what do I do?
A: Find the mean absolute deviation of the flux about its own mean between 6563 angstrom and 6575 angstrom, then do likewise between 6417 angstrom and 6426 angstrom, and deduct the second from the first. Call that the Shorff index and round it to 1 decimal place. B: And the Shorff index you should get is 1.1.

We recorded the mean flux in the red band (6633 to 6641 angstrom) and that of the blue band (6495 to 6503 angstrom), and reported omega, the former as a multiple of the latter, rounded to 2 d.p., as 0.93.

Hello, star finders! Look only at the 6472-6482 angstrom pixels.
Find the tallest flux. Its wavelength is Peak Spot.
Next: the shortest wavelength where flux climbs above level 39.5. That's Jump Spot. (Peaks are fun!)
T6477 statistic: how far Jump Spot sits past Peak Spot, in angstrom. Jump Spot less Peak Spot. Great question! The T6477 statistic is -3.0 angstrom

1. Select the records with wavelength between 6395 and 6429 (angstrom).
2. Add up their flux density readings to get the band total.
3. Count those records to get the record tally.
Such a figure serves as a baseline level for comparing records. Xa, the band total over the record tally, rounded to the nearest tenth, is 40.5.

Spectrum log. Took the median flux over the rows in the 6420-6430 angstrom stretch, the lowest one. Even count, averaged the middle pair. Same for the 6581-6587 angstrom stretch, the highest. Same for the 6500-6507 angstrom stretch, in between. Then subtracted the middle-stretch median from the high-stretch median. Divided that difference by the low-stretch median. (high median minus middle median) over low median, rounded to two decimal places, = 0.00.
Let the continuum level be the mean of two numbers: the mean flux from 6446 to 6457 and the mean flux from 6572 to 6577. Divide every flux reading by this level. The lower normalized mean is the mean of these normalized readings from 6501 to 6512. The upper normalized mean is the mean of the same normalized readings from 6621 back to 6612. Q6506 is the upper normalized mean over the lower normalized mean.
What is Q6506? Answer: 0.92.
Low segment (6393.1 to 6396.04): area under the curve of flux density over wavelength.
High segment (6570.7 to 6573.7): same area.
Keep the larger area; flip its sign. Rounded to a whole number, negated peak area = -115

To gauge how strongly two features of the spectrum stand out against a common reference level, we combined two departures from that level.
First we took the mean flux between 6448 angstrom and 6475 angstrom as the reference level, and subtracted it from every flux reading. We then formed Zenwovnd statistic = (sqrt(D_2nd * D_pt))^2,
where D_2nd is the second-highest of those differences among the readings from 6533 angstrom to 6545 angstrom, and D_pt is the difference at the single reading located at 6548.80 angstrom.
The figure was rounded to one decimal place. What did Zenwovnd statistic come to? 0.3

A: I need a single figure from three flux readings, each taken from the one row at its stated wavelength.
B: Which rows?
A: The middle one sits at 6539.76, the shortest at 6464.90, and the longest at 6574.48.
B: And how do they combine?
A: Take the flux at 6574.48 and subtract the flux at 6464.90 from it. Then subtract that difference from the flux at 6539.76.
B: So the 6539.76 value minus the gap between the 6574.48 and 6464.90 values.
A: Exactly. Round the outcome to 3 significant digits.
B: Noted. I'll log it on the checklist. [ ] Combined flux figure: 38.2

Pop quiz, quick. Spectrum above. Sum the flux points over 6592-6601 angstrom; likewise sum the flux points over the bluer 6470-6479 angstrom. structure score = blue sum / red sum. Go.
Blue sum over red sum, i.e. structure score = 0.96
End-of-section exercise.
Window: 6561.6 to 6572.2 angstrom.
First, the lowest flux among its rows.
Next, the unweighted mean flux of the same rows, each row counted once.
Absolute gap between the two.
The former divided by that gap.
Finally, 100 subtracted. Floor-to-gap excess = -86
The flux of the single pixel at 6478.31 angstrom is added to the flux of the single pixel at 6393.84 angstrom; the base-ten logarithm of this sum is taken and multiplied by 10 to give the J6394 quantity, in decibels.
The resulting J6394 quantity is 19.06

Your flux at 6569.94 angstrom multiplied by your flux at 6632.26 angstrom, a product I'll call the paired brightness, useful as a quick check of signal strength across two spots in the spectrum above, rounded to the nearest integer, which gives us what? 1510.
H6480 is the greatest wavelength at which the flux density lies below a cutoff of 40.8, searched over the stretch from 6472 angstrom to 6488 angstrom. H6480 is 6487.27 angstrom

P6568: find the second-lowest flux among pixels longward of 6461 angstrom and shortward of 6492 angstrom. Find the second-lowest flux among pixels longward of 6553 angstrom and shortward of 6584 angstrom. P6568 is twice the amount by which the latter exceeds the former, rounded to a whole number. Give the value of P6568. -1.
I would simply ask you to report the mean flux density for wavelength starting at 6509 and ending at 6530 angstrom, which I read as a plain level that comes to 41.1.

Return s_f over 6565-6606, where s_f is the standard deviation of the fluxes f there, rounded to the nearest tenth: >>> 1.5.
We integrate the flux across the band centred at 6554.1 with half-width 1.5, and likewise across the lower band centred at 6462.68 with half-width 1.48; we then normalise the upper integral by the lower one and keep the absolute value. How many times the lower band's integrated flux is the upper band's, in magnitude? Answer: 1.03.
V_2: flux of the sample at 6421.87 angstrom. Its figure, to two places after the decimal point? 39.41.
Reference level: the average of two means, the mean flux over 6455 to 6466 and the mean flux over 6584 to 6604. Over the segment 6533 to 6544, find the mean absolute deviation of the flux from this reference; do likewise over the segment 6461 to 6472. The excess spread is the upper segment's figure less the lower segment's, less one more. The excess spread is -1.3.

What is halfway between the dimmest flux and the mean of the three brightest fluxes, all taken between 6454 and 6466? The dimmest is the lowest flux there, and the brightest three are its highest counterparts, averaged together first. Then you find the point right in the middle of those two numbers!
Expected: 38.8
